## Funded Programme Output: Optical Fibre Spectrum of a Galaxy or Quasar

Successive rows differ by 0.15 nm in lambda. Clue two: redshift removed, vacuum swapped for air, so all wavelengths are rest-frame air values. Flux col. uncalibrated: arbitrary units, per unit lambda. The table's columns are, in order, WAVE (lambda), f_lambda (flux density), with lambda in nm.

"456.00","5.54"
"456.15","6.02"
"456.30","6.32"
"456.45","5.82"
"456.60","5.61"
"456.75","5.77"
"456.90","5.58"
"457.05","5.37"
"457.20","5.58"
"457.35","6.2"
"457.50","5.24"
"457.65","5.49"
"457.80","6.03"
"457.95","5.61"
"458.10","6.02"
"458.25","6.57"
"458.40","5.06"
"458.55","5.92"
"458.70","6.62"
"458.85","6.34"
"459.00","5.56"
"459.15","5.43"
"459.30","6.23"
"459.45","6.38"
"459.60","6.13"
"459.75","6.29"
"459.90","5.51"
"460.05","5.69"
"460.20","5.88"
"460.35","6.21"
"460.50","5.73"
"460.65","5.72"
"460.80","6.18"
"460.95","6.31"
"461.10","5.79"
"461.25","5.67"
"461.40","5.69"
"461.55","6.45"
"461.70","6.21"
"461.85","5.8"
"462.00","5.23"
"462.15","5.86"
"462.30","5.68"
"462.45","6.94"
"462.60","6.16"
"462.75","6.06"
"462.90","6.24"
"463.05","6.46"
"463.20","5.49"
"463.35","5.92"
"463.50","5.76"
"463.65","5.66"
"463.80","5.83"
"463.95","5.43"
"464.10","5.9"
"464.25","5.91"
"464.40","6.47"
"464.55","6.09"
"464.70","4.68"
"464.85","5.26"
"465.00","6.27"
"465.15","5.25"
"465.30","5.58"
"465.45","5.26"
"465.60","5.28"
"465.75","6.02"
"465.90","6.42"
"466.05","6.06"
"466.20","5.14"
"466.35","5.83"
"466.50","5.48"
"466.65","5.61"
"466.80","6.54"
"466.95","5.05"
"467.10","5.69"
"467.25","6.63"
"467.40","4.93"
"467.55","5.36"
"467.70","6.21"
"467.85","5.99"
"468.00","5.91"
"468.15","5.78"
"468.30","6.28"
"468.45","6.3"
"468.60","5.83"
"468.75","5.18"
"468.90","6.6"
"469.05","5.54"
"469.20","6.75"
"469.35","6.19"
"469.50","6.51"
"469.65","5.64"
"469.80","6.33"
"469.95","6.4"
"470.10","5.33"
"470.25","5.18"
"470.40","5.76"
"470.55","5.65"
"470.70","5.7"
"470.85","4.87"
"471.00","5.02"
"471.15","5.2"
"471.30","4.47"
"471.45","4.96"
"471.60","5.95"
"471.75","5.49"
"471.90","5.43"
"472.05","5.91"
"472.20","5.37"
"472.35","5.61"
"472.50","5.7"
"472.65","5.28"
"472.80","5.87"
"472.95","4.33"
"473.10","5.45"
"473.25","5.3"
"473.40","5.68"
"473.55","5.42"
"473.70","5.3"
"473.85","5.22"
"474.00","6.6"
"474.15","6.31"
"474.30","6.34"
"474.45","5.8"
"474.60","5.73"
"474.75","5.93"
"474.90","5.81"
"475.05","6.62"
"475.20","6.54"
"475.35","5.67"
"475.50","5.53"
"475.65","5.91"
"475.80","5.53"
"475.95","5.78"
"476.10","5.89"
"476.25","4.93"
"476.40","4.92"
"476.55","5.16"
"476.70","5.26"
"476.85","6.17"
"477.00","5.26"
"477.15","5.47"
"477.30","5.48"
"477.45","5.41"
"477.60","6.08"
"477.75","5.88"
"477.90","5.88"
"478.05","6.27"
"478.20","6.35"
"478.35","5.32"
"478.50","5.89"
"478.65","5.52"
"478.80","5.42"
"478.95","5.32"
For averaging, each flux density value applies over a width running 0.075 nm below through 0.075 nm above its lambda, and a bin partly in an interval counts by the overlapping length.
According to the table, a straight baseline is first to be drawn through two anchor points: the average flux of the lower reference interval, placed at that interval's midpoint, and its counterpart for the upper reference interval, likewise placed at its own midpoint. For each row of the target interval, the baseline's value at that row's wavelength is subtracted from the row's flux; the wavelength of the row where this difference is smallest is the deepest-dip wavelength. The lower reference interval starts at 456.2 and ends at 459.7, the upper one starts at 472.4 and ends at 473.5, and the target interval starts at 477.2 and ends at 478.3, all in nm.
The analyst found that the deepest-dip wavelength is 477.45 nm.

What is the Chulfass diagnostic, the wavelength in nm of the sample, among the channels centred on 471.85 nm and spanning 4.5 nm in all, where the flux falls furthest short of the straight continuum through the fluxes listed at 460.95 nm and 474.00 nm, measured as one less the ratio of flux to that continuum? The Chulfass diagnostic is 472.95 nm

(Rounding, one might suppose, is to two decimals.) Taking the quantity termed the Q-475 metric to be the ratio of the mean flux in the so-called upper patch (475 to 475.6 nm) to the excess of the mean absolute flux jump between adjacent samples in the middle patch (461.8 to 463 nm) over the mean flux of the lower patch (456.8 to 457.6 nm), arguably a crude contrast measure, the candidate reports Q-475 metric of -1.20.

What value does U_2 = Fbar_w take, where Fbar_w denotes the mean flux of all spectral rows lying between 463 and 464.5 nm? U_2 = 5.88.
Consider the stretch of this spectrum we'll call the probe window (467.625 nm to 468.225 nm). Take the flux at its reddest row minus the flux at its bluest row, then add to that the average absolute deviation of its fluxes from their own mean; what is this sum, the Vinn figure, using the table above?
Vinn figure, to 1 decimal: -0.3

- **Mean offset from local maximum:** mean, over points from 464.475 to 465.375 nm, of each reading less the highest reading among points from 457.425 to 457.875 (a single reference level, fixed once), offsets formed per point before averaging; -0.51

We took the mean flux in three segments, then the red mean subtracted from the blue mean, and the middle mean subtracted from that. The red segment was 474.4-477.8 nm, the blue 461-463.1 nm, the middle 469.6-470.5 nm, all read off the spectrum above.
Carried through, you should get -5.44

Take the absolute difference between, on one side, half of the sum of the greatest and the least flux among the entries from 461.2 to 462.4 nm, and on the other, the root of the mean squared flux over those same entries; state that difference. 0.01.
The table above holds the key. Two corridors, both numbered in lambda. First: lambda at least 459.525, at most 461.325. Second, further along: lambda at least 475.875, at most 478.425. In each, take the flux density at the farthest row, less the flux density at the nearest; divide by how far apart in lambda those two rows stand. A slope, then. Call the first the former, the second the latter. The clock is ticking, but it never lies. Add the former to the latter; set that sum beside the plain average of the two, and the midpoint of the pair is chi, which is -0.35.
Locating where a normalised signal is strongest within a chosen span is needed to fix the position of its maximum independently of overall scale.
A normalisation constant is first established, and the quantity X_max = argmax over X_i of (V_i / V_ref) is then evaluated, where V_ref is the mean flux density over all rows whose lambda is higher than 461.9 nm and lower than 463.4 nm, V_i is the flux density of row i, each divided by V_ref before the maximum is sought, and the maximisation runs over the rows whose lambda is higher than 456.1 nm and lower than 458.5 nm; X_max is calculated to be 458.25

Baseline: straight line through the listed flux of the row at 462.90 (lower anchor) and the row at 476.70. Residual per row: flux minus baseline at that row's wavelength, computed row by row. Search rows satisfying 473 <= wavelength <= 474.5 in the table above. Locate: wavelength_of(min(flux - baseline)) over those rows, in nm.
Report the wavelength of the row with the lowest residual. 473.85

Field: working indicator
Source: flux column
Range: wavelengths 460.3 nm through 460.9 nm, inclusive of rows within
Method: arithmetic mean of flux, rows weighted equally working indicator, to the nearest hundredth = 5.96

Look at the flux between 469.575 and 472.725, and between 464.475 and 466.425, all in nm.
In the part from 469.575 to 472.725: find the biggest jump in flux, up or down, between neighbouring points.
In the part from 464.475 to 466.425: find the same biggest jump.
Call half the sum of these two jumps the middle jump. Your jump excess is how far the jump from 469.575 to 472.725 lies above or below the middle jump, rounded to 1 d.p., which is -0.2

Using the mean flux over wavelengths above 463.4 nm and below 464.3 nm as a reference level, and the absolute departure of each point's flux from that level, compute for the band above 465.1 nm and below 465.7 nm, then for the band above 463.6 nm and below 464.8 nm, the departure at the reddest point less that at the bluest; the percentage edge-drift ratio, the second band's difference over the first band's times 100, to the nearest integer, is -3267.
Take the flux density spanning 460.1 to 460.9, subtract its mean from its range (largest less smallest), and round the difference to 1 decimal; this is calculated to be -5.5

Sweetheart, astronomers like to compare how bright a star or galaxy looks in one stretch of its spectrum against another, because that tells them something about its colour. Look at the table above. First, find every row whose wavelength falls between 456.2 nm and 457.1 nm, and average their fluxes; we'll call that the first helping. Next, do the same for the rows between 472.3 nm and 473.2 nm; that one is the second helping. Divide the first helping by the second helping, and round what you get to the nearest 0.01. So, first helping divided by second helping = 1.07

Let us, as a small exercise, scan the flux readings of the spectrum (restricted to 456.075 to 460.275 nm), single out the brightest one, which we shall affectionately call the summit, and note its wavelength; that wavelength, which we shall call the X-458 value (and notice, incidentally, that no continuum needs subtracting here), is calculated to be 458.70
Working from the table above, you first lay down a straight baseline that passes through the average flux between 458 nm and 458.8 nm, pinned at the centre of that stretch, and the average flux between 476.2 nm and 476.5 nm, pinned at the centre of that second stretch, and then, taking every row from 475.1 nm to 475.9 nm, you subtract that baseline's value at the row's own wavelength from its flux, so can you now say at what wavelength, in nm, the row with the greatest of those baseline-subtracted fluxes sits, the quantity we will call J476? 475.20 nm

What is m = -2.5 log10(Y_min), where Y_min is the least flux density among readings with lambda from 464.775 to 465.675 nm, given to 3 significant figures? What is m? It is -1.80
